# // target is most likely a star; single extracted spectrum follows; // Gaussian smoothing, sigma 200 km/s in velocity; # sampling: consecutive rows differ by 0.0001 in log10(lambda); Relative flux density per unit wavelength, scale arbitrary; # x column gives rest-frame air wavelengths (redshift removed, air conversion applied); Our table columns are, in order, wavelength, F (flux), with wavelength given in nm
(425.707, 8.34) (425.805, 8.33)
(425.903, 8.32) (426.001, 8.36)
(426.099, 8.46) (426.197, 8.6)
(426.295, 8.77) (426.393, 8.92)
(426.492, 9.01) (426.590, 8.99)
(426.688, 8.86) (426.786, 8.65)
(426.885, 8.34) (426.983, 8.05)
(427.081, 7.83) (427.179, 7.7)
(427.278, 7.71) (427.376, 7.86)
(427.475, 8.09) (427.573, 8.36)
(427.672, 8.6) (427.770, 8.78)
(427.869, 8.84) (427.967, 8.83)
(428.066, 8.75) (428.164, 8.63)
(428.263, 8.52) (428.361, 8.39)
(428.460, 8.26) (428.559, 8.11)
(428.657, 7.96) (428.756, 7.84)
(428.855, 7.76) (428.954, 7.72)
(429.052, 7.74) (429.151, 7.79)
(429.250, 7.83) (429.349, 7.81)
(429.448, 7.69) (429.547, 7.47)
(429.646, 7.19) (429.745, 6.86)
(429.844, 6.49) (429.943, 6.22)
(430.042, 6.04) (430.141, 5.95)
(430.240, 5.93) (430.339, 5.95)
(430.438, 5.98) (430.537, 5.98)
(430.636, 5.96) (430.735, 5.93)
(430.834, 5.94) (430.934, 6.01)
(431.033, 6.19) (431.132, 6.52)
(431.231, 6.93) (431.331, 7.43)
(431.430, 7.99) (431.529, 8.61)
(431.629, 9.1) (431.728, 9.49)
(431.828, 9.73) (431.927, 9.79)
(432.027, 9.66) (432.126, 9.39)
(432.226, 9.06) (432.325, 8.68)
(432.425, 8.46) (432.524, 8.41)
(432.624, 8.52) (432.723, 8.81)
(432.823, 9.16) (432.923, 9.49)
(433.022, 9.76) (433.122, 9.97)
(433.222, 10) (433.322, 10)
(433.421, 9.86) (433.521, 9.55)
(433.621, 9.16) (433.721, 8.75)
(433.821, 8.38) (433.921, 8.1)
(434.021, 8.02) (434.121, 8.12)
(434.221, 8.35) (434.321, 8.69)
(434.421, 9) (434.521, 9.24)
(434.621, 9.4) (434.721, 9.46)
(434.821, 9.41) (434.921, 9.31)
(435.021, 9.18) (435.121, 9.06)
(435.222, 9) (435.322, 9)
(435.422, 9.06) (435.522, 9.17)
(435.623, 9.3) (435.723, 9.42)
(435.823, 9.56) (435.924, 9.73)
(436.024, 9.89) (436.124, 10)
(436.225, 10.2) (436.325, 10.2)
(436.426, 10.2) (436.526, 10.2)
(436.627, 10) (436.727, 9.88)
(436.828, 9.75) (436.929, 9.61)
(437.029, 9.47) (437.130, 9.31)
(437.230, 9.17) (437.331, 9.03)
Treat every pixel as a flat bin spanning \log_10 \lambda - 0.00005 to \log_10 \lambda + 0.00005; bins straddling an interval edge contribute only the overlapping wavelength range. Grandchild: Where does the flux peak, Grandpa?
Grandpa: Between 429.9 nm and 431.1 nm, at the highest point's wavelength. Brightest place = 429.943 nm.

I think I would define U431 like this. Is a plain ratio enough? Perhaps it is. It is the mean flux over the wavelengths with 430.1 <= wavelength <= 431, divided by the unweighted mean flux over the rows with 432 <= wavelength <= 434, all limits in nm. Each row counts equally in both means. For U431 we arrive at 0.65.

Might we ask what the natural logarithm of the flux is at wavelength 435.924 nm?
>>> 2.28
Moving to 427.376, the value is 2.06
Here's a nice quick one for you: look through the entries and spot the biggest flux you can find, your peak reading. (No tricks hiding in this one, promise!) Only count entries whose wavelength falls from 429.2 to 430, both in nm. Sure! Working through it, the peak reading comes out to 7.83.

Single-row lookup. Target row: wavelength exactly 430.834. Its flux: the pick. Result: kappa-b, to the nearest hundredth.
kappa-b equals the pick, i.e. 5.94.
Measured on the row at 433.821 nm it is 8.38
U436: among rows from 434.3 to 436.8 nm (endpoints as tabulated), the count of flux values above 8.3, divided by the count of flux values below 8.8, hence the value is 25.0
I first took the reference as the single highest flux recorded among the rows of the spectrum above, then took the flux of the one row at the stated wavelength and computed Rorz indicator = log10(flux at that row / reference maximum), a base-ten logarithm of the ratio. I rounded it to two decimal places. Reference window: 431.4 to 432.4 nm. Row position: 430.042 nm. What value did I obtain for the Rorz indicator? -0.21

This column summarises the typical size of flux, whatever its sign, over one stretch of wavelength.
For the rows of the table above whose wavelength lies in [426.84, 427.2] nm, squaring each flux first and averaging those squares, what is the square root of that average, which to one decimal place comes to 8.0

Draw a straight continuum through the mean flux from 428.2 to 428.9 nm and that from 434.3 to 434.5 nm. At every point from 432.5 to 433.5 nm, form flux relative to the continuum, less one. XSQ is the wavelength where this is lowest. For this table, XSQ 432.524 nm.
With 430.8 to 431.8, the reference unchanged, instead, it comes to 430.834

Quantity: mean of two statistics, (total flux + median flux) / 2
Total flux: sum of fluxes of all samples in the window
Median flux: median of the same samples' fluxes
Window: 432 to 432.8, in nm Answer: 40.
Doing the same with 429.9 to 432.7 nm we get 109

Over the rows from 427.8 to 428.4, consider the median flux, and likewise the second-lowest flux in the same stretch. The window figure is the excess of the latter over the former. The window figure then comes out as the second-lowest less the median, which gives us -0.17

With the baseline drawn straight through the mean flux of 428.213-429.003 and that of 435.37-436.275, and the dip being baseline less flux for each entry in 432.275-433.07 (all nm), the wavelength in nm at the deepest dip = 432.524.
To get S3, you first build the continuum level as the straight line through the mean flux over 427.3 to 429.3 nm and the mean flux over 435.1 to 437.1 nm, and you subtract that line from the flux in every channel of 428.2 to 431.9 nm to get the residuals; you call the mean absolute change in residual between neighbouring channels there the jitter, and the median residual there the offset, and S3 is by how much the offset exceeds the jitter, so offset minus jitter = -1.17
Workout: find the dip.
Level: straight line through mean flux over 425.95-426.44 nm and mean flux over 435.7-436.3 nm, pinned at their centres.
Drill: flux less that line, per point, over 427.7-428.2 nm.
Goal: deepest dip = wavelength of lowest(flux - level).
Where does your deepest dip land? 428.164 nm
